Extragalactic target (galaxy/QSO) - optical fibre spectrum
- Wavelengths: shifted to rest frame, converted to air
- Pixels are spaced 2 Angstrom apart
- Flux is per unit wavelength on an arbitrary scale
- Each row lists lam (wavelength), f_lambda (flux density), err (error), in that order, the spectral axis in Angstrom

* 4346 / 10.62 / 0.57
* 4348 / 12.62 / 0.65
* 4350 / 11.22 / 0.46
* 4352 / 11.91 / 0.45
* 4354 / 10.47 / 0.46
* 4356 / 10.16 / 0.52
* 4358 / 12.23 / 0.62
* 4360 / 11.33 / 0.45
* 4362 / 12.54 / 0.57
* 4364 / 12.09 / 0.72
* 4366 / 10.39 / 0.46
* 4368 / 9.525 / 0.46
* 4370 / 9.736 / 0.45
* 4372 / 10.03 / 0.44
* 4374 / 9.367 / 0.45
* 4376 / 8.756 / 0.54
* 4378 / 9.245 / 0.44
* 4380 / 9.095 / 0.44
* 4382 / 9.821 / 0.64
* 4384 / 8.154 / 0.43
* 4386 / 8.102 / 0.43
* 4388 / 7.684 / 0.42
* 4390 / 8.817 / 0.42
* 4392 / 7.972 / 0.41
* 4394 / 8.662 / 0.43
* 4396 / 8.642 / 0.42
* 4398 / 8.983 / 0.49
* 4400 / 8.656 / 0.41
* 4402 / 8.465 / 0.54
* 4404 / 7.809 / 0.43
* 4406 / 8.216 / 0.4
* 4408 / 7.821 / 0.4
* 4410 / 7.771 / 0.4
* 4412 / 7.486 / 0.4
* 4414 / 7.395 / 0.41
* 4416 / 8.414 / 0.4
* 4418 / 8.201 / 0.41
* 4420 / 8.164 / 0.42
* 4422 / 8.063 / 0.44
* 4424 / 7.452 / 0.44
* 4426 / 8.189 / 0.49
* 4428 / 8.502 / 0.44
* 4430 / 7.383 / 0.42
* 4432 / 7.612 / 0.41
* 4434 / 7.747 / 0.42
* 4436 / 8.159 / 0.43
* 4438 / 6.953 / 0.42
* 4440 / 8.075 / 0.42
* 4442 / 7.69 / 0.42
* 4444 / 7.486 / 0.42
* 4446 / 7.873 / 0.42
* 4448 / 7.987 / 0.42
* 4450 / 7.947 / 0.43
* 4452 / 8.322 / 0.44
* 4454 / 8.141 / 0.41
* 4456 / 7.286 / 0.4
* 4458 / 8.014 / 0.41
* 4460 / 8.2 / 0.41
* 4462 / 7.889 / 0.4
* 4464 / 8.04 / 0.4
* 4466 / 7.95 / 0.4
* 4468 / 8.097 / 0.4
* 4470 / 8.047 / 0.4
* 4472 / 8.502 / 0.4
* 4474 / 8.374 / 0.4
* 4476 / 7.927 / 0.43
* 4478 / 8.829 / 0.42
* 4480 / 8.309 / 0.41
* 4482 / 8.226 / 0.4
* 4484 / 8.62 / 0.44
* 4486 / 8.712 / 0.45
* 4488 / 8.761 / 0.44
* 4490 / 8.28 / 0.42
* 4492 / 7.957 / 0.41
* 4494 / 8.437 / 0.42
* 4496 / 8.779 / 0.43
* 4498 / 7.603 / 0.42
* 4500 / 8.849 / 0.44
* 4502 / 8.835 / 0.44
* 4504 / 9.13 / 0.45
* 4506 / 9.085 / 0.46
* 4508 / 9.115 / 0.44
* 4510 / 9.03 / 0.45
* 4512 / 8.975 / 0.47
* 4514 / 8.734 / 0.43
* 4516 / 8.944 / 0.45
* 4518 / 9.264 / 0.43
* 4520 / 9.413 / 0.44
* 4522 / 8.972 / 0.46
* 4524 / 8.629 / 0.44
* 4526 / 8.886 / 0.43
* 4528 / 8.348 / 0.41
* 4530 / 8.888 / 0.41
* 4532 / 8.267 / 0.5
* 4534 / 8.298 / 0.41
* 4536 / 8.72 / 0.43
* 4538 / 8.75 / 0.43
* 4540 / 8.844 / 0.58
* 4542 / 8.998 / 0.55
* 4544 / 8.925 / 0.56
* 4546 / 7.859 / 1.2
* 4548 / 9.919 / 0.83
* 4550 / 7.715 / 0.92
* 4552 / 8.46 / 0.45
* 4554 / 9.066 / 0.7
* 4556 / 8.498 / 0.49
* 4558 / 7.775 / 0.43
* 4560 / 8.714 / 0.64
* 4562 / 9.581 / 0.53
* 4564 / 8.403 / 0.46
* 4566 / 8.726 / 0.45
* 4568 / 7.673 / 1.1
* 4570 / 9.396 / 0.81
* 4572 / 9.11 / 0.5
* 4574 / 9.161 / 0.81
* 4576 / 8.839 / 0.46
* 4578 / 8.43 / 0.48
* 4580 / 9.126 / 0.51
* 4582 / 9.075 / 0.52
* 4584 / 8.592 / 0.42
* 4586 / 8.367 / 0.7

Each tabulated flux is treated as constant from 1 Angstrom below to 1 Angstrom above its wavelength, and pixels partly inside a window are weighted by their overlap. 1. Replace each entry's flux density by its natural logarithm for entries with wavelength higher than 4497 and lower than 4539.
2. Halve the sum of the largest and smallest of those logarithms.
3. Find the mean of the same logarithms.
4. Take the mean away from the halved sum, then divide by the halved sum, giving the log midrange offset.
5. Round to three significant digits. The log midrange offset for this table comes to -0.0178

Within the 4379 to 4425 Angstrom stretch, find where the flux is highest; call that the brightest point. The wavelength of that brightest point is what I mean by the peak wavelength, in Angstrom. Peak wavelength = 4382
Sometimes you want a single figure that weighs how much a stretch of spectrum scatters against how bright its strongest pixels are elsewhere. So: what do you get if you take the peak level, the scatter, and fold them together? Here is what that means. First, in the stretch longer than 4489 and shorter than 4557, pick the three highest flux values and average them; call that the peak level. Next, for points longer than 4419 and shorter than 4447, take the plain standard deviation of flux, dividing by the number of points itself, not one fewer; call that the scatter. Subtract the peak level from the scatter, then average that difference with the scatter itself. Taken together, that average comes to -4.37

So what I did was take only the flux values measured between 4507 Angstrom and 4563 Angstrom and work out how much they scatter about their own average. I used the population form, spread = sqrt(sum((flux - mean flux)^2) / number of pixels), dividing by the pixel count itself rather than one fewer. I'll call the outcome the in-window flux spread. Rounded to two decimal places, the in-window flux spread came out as 0.50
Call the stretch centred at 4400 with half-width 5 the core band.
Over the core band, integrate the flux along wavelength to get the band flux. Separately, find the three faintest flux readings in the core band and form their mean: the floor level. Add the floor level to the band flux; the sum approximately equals 93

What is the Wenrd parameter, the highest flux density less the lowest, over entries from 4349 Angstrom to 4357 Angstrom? 1.75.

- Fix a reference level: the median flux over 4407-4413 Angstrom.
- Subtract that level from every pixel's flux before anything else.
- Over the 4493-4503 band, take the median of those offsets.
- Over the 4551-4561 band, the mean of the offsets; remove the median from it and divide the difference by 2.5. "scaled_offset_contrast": -0.11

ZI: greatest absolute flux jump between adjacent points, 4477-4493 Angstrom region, 0.5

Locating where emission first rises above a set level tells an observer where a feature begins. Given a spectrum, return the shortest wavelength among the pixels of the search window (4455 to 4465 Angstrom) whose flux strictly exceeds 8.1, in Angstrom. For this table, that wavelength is 4460 Angstrom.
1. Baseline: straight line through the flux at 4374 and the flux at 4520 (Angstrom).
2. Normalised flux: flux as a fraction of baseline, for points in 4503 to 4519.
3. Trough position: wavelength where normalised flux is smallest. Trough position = 4514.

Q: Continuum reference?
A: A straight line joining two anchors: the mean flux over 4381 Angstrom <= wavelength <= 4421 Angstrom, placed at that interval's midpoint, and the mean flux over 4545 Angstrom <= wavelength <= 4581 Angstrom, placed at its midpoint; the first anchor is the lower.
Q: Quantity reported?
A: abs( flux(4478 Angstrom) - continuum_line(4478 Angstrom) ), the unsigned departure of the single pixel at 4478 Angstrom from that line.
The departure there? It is 0.36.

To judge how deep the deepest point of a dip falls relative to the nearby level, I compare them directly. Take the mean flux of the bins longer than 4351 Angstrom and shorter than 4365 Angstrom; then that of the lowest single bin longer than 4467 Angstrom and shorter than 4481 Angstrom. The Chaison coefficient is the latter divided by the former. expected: 0.69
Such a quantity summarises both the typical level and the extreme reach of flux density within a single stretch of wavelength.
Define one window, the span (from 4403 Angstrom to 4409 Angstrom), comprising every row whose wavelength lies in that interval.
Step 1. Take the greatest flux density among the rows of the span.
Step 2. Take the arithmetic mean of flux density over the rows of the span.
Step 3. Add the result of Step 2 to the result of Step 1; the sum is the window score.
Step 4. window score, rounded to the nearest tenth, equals 16.2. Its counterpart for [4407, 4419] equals 16.3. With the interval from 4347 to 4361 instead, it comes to 24.0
